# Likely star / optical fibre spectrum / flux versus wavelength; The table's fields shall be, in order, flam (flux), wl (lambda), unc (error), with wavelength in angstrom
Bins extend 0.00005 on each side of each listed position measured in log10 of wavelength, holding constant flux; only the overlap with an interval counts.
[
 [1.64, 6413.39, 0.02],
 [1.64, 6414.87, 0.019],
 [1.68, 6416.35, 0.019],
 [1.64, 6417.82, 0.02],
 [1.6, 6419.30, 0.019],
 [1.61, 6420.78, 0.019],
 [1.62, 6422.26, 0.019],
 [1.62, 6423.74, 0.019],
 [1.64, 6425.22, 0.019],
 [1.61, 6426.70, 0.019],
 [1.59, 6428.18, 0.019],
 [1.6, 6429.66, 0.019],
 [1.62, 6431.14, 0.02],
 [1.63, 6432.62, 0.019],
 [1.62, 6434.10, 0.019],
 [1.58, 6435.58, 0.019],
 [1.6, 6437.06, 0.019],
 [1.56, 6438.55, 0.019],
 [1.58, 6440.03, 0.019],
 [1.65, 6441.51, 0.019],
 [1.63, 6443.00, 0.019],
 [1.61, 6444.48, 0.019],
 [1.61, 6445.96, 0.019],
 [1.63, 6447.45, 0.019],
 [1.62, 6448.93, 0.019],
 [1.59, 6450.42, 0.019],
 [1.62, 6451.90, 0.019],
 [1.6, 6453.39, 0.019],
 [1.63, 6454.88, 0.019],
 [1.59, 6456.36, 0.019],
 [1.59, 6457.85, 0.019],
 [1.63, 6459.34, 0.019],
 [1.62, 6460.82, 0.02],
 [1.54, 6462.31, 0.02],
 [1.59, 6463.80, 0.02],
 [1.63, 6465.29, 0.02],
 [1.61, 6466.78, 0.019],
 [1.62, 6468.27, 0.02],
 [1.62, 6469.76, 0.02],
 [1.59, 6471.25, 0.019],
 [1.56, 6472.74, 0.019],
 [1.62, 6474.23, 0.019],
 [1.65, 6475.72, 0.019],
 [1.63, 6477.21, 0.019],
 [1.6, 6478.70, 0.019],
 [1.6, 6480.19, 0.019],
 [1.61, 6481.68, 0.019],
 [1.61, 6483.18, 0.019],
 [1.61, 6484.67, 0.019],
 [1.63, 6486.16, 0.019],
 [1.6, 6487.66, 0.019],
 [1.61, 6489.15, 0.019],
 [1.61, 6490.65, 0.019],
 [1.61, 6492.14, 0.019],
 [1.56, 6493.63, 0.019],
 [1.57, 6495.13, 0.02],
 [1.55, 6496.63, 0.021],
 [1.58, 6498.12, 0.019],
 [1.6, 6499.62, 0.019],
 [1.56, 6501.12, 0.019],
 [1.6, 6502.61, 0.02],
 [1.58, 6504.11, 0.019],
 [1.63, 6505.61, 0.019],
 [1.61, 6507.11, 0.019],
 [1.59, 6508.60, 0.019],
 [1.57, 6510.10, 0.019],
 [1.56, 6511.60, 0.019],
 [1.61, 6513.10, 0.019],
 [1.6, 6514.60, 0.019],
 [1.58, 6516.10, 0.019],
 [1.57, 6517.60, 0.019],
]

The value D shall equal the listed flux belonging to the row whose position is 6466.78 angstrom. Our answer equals 1.61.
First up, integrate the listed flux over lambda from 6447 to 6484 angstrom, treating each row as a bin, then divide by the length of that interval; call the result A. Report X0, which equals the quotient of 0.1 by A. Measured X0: 0.0622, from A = 1.61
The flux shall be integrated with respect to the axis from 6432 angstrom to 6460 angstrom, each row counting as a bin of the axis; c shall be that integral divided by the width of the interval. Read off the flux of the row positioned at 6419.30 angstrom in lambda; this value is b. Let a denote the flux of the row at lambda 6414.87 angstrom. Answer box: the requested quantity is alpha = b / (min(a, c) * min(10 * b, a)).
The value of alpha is 0.61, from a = 1.64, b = 1.6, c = 1.61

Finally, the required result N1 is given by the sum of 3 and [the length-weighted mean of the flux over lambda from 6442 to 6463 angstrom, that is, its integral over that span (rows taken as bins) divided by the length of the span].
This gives 4.61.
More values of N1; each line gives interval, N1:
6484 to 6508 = 4.59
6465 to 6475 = 4.61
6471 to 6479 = 4.61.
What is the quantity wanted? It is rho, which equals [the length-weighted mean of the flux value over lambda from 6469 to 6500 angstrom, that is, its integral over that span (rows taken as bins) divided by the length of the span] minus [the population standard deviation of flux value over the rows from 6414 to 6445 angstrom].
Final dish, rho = 1.57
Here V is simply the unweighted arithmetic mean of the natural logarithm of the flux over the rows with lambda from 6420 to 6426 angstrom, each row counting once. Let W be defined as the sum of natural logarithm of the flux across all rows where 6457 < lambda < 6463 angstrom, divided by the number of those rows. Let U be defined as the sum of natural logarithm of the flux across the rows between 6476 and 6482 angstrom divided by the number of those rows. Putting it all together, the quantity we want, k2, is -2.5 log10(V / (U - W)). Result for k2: -4.26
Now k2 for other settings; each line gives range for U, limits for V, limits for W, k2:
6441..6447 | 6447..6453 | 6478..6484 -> -3.97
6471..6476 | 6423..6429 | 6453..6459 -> -6.34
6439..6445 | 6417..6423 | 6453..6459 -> -4.29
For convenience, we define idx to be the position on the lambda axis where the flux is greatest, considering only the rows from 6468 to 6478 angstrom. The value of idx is 6475.72 angstrom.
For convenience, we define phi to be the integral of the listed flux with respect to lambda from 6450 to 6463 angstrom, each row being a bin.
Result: 20.8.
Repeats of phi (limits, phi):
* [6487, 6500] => 20.6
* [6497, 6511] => 22.3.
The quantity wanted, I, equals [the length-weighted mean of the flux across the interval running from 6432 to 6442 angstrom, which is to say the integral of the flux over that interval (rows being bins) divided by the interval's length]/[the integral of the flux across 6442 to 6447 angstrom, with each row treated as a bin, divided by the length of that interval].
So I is 0.99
